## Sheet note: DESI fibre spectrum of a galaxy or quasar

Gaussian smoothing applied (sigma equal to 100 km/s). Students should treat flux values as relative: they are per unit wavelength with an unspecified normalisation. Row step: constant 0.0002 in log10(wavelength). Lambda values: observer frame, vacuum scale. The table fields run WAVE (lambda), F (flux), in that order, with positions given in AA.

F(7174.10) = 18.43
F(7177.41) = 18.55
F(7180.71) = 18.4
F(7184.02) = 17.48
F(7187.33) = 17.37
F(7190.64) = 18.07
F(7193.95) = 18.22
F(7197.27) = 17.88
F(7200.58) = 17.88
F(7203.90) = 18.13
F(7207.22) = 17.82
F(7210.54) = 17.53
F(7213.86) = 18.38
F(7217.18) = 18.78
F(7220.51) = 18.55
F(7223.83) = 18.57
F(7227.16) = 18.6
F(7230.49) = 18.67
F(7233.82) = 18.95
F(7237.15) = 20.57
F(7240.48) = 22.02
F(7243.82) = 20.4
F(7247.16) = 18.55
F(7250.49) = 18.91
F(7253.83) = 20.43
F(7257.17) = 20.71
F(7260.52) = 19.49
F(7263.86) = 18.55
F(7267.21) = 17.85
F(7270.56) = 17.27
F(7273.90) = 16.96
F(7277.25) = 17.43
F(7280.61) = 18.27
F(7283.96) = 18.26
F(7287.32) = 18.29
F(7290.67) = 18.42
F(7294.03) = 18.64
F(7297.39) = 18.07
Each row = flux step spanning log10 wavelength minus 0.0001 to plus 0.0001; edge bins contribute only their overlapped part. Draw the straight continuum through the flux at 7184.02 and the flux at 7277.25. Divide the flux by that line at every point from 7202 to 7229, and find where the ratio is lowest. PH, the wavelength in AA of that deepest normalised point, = 7210.54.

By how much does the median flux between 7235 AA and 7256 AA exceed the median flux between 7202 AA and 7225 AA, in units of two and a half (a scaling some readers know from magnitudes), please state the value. 0.81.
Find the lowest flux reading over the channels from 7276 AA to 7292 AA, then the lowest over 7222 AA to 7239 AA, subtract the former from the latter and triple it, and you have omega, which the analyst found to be 3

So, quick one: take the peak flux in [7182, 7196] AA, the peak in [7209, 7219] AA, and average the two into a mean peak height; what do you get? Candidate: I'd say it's 18.5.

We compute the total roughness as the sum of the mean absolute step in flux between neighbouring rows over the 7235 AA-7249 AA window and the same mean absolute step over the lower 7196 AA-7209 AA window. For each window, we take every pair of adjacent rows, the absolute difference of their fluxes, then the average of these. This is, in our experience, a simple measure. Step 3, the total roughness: 1.83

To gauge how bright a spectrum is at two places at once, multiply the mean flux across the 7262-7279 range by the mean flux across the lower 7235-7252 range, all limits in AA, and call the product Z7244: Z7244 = 354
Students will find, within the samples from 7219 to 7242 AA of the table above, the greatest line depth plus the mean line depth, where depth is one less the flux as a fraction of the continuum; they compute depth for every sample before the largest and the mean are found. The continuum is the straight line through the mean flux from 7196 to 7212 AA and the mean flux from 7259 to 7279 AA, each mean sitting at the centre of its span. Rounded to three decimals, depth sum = -0.124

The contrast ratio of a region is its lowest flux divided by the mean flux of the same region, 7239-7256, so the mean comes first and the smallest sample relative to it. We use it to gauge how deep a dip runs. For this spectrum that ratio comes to 0.92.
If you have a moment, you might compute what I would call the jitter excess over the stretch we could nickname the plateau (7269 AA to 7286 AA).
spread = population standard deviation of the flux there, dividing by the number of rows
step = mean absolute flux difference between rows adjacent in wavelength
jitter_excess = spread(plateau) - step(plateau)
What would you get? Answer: 0.13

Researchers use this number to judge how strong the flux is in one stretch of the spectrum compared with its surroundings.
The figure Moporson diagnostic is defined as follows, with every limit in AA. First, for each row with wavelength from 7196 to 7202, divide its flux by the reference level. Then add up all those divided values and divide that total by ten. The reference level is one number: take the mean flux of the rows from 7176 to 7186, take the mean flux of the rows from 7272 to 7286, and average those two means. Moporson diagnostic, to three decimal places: 0.199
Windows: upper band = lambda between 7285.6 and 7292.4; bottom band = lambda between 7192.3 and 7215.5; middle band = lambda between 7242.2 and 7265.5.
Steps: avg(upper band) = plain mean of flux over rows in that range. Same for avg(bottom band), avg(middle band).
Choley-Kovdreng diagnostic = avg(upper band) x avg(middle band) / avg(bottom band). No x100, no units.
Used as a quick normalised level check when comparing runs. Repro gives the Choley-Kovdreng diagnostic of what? 20.0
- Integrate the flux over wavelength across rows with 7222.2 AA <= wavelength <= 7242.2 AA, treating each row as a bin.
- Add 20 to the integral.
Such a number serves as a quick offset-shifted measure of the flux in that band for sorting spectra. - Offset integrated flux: 411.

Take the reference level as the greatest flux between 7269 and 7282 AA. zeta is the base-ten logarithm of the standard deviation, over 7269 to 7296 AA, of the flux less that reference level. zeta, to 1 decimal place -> -0.2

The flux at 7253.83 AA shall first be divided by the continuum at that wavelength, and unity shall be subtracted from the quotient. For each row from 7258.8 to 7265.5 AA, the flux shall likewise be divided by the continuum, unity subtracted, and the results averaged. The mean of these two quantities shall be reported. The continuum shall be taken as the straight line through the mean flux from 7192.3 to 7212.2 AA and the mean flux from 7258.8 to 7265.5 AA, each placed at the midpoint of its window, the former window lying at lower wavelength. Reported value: 0.04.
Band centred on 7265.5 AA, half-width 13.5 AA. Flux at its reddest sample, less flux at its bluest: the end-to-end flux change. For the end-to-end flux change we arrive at -3.0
